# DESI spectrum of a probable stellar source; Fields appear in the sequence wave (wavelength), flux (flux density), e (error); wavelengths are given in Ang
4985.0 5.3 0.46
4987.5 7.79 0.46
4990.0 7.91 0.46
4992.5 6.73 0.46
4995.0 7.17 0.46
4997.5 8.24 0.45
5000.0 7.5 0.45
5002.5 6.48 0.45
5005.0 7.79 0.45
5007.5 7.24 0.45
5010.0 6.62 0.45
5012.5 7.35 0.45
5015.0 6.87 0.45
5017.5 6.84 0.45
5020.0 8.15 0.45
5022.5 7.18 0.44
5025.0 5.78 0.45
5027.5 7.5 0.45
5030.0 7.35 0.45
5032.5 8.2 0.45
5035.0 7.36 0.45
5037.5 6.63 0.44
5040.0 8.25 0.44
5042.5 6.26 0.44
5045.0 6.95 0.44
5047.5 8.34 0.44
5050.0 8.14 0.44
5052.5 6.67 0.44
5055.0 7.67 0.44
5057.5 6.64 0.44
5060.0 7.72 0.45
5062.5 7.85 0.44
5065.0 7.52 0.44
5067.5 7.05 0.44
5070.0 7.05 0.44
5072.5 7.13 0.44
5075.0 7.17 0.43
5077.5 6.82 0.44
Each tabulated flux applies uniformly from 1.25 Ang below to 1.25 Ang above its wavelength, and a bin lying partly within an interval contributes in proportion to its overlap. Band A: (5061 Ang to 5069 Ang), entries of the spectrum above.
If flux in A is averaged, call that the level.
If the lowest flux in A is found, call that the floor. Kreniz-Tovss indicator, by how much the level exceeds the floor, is 0.42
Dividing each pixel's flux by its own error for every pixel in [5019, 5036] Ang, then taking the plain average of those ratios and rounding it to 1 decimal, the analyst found 16.4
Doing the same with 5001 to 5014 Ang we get 15.8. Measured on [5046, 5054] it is 17.5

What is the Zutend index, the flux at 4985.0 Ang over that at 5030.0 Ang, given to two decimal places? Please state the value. 0.72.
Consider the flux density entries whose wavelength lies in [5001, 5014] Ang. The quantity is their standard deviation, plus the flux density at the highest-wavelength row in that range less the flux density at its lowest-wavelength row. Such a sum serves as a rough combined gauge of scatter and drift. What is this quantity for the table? 1.4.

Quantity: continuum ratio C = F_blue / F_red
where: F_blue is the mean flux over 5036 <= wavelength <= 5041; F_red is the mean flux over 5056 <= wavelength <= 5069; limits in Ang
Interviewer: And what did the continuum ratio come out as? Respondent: 1.01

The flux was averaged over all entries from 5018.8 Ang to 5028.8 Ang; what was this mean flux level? 7.15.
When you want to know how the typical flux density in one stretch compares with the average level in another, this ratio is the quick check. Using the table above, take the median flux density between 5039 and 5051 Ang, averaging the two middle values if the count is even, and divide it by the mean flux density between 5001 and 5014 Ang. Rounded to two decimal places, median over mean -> 1.15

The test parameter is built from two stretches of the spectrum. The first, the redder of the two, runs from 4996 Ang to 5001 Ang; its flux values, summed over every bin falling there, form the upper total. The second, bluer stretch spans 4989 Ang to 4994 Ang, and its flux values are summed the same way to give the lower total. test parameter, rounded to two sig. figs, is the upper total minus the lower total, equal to 1.1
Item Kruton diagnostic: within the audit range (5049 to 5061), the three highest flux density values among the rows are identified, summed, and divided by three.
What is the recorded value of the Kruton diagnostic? 7.84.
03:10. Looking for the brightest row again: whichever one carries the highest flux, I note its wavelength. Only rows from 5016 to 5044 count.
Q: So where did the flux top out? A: 5040.0 Ang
